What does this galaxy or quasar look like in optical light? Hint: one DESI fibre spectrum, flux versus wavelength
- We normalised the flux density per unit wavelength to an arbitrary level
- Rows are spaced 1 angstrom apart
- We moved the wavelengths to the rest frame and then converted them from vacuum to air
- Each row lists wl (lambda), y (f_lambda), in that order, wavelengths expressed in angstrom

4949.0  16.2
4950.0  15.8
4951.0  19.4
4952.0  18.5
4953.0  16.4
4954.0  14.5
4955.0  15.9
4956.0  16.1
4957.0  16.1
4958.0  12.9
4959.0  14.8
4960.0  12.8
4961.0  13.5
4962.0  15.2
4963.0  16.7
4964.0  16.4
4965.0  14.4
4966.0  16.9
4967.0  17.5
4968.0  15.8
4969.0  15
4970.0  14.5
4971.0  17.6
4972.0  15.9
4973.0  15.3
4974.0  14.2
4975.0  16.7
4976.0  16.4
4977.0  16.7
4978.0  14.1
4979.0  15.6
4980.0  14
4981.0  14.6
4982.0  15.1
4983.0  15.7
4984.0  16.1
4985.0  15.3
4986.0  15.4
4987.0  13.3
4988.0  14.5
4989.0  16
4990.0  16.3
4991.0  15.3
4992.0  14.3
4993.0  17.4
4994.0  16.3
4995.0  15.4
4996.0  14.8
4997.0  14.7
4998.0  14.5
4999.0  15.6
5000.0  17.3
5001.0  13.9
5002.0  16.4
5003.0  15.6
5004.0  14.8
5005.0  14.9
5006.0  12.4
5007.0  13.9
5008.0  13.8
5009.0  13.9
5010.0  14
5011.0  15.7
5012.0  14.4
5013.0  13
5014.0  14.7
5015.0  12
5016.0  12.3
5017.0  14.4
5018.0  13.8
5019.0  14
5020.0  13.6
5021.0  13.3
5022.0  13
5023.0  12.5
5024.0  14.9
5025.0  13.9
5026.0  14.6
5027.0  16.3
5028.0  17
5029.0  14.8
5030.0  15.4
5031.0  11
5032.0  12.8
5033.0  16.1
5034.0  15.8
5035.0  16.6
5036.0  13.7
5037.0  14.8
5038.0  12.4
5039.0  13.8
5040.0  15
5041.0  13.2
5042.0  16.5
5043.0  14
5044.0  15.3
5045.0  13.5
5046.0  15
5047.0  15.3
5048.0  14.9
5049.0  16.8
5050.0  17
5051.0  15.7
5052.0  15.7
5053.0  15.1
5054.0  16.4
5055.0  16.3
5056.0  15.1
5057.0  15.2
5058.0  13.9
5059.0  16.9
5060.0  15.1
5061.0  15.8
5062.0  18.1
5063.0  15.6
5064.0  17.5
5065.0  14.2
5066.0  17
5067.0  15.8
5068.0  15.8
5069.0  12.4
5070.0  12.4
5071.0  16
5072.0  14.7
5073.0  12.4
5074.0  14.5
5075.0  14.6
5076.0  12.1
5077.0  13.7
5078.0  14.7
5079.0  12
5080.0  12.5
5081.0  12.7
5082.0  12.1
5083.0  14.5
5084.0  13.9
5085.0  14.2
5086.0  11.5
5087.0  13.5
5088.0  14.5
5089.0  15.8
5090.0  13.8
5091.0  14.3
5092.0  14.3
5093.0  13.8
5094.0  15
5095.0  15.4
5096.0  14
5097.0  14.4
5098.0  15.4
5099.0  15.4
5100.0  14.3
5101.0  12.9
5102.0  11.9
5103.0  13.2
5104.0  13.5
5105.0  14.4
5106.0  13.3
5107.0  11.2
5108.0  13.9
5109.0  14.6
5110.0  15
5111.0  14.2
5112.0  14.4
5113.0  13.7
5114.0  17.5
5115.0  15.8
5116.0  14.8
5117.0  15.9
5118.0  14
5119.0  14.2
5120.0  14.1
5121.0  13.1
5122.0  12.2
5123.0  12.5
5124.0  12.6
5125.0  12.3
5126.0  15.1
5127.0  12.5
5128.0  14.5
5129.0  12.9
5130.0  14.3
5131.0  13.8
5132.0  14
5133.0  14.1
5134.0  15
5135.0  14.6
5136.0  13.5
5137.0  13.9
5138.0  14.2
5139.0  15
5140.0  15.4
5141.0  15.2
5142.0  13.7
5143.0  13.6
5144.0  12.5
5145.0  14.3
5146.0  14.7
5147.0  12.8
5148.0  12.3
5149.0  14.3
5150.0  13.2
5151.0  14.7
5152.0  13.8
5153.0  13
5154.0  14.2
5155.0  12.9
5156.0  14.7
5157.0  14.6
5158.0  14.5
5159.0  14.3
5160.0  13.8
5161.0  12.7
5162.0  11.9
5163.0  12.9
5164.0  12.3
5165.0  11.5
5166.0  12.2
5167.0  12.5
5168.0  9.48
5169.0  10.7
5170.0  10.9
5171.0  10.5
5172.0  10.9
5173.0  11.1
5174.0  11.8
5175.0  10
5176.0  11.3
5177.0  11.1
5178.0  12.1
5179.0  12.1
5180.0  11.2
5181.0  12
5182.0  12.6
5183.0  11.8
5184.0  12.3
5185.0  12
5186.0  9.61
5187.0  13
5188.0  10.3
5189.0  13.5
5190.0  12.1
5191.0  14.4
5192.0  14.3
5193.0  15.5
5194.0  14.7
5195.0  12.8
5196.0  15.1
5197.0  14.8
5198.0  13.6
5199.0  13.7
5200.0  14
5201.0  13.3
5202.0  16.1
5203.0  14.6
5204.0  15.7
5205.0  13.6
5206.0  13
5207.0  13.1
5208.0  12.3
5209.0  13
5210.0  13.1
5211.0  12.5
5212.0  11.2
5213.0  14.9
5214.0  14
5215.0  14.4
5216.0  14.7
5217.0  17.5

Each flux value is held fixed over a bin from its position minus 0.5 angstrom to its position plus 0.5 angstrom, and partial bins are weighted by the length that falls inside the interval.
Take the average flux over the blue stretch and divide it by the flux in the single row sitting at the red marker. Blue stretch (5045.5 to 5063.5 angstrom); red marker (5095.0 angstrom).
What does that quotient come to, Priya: 1.02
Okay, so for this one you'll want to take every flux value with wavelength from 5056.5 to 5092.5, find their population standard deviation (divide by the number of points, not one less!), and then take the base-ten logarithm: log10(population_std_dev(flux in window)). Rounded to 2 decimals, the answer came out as 0.21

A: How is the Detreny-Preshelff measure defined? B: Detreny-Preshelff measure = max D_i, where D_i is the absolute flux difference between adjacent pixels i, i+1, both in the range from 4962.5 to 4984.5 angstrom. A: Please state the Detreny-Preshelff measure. 3.1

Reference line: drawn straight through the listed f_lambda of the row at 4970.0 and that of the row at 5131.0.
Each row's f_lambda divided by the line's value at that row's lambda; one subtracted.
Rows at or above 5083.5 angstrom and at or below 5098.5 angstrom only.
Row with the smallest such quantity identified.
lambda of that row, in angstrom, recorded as 5086.0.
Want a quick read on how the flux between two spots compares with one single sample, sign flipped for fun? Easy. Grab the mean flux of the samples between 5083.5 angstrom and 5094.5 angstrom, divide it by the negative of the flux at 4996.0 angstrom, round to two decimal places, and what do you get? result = -0.95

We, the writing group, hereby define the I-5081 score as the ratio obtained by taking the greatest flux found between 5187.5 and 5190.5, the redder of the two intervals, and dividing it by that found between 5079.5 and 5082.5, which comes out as 1.06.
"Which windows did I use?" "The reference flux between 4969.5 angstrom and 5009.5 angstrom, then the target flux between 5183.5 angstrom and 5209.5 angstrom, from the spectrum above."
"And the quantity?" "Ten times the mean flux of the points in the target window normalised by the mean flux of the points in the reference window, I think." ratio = 8.9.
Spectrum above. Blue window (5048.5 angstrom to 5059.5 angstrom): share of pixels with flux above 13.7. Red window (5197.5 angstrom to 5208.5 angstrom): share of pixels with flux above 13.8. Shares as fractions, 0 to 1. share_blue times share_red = 0.36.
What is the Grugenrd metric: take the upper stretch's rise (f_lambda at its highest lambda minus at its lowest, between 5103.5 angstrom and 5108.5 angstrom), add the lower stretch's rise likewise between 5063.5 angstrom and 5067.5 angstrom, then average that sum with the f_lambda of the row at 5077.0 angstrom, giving 6.2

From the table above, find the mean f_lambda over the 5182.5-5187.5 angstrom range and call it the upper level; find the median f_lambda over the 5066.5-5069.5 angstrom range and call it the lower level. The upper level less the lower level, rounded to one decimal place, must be -4.1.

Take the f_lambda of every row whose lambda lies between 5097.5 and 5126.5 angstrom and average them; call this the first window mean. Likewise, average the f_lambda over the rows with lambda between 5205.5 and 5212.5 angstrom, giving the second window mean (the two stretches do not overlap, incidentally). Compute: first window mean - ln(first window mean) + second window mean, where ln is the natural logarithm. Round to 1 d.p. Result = 23.9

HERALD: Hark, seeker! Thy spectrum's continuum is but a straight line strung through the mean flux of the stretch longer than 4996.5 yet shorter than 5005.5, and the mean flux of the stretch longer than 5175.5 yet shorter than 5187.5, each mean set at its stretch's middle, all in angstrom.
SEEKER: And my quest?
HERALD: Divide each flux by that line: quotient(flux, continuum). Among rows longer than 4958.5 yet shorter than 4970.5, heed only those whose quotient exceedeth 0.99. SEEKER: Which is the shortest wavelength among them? 4963.0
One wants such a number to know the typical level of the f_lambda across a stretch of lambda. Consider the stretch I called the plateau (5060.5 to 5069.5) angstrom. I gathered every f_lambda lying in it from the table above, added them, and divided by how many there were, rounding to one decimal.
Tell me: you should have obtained 15.8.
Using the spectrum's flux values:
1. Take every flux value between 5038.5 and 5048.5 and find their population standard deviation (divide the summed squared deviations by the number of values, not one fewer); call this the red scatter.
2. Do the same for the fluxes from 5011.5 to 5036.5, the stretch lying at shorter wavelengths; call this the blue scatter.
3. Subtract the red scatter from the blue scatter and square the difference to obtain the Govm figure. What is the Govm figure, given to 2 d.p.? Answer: 0.28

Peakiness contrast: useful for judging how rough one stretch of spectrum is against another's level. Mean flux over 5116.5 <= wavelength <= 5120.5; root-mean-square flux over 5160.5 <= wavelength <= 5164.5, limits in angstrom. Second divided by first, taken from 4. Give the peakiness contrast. 3.14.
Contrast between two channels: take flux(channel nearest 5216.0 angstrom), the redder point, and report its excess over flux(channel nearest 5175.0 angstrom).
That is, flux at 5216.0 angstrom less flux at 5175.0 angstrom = 4.7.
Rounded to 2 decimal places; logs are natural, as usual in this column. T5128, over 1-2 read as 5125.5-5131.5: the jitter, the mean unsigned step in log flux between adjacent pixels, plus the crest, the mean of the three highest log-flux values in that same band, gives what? 2.80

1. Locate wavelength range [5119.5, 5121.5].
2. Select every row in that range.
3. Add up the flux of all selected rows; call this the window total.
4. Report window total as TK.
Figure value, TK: 27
